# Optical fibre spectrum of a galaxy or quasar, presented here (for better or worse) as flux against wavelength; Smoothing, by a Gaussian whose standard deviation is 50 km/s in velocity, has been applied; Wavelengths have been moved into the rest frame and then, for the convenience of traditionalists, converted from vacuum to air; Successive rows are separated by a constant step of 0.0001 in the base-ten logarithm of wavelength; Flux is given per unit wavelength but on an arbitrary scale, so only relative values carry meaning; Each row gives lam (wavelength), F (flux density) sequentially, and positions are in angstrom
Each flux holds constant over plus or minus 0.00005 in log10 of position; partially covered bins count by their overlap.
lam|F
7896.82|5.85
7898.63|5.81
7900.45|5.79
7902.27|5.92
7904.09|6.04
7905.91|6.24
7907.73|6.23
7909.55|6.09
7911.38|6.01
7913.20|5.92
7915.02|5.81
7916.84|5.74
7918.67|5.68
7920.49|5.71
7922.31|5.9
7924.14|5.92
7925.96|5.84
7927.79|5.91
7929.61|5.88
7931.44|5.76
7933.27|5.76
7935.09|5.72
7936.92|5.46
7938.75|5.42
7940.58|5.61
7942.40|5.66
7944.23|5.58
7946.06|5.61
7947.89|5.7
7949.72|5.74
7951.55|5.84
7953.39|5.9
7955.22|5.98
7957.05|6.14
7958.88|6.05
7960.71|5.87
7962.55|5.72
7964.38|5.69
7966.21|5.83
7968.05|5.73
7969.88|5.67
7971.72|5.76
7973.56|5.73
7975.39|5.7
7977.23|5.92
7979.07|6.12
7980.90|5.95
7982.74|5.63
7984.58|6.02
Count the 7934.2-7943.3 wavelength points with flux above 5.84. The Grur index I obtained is 0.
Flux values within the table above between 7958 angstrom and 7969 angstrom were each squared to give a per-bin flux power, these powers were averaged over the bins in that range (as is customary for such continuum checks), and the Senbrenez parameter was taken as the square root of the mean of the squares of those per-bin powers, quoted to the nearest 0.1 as 33.9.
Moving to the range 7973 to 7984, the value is 34.2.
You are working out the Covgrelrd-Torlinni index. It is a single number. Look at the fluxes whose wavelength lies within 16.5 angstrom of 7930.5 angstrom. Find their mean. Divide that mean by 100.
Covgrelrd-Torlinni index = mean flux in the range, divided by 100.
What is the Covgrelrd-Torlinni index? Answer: 0.0572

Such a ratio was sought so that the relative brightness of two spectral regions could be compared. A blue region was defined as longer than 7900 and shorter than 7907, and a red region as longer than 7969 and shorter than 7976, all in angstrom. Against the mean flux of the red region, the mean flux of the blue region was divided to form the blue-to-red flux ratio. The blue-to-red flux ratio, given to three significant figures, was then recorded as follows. 1.05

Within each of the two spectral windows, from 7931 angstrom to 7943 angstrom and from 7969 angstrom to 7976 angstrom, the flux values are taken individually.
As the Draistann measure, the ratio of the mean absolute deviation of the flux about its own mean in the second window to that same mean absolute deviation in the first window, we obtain 0.27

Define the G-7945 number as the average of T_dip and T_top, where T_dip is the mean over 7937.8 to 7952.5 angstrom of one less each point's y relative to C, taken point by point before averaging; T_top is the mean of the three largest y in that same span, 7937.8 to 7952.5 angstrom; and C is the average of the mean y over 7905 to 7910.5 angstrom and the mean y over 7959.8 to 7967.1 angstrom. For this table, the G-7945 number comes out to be 2.91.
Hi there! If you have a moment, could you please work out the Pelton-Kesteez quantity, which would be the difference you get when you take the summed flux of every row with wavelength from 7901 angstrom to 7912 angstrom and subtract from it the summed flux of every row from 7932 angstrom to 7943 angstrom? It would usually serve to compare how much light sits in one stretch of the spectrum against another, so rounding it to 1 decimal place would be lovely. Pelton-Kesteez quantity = 2.9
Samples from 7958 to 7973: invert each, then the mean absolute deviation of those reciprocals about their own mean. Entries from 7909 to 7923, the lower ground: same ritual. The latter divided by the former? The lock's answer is 1.3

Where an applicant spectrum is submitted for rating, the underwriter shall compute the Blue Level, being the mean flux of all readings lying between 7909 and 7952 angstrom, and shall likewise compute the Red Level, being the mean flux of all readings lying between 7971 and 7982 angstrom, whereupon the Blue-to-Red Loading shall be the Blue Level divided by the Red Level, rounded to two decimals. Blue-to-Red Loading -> 0.98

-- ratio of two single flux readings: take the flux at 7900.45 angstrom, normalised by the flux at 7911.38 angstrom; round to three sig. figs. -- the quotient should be 0.963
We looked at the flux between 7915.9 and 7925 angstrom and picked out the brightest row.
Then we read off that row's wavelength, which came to 7924.14 angstrom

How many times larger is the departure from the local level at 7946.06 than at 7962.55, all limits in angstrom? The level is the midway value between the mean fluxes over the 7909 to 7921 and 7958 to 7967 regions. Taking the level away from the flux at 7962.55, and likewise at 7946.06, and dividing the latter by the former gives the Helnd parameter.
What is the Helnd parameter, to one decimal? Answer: 1.9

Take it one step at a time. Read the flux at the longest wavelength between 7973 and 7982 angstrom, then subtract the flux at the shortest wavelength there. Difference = 0.2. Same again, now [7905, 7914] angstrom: -0.3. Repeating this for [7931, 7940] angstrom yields -0.3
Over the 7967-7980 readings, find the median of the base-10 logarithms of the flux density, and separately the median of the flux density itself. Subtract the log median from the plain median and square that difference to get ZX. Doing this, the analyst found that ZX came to 24.7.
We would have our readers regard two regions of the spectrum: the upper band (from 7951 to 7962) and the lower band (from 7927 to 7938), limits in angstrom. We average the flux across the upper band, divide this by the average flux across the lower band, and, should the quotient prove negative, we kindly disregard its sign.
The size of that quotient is 1.04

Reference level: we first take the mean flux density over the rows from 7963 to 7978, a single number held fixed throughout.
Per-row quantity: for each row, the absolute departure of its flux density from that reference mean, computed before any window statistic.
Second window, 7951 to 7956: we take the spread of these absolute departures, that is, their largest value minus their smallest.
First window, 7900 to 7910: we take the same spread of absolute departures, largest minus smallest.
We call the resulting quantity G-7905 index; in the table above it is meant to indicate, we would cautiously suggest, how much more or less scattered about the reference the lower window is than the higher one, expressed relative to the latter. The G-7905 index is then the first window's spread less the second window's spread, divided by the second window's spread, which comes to 2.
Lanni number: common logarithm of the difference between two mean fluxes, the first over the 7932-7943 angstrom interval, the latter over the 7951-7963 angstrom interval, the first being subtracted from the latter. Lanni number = -0.49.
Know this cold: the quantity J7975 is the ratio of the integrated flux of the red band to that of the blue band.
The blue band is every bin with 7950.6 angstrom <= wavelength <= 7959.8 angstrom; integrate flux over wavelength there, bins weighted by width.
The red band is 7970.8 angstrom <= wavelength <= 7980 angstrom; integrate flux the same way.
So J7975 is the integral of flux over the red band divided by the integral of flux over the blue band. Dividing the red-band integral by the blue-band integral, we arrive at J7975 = 0.98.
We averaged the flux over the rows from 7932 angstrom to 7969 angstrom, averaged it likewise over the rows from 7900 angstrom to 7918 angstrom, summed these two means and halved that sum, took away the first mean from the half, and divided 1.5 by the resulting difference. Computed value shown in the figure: 13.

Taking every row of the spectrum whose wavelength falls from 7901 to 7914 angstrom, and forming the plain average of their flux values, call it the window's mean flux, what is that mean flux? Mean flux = 6.06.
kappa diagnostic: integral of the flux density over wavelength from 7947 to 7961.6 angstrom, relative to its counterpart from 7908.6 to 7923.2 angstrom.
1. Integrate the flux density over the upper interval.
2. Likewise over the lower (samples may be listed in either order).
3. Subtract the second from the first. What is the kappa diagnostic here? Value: 1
